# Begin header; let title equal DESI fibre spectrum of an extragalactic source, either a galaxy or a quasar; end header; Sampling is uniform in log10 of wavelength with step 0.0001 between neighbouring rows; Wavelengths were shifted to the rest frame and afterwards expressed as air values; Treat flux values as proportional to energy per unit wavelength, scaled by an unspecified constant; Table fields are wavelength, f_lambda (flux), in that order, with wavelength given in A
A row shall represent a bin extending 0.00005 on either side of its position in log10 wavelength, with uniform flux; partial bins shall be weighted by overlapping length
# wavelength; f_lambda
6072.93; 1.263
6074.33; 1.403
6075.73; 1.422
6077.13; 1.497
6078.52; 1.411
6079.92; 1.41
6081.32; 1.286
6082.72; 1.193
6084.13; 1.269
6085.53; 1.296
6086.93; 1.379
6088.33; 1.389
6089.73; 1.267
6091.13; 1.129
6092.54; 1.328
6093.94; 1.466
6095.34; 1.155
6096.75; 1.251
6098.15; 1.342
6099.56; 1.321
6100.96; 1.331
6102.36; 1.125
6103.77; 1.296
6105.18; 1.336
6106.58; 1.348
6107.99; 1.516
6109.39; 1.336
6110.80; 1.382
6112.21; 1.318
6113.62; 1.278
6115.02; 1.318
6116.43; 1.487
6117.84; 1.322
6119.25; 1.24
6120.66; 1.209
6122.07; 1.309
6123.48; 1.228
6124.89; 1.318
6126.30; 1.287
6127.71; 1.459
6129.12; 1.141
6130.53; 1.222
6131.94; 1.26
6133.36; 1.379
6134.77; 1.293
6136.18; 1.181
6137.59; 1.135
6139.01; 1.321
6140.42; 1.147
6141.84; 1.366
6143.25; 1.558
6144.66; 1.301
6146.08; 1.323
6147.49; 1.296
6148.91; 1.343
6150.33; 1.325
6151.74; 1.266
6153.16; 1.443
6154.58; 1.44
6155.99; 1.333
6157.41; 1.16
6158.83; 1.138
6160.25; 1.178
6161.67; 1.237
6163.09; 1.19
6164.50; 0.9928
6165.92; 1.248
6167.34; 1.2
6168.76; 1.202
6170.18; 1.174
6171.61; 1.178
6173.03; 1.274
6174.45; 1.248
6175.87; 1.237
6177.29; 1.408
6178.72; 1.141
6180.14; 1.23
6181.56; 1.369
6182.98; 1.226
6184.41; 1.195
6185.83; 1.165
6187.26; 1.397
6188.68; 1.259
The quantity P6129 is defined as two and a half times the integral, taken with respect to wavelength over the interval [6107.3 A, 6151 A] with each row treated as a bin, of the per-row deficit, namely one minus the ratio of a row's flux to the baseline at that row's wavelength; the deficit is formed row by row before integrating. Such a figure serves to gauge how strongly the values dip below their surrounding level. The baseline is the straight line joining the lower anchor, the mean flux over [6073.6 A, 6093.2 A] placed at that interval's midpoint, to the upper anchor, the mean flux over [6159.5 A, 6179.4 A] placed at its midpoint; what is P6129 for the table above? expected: -3.7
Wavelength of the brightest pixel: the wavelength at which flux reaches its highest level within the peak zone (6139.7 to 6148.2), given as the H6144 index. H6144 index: 6143.25 A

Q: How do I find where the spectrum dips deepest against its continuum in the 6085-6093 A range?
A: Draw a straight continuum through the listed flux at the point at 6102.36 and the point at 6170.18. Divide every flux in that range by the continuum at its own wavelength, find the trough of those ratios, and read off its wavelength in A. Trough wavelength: 6091.13 A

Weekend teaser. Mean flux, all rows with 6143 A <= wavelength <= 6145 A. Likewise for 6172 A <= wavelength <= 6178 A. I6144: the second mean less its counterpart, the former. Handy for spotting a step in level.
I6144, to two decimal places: -0.14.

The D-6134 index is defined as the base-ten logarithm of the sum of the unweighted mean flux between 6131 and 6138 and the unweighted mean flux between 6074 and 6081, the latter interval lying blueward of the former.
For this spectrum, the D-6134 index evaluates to 0.428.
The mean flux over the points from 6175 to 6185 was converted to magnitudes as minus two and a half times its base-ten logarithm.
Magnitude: -0.25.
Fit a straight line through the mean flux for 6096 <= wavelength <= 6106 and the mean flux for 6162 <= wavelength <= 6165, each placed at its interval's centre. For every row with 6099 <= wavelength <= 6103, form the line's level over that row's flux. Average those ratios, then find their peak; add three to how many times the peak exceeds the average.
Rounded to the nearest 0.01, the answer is 4.11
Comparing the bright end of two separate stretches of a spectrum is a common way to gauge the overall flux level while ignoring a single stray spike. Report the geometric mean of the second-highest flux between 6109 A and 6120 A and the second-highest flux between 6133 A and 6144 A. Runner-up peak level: 1.38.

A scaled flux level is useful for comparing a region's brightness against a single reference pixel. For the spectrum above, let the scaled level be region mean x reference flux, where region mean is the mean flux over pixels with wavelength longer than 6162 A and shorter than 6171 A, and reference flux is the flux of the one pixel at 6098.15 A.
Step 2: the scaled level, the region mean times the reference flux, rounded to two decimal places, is 1.57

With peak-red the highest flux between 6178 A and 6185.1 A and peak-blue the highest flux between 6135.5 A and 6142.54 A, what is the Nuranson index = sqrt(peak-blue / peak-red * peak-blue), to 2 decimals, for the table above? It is 1.17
